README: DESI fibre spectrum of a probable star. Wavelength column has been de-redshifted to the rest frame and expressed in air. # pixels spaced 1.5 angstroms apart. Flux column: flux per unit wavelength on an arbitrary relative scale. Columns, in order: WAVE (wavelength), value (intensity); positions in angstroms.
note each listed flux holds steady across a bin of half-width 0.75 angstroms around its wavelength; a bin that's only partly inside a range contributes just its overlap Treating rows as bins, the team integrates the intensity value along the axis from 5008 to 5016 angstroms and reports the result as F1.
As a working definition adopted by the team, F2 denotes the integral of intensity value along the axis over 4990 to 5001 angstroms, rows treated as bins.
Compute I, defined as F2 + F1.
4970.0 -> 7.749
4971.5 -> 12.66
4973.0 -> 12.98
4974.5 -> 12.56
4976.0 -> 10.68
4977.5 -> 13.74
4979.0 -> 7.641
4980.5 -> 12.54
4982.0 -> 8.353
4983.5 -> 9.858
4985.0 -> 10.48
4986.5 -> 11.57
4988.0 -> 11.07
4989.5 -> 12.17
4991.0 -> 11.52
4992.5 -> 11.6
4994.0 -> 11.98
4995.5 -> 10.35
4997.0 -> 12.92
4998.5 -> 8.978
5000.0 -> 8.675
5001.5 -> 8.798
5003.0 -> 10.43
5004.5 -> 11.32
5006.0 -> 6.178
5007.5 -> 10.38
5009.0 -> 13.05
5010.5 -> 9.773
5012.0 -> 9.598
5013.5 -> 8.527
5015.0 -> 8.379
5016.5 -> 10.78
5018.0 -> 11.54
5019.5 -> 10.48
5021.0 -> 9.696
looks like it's 199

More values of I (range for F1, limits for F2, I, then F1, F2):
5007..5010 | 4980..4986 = 97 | 35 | 62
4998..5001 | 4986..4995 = 131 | 26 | 105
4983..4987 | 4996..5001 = 93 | 43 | 51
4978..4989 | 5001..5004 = 143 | 114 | 29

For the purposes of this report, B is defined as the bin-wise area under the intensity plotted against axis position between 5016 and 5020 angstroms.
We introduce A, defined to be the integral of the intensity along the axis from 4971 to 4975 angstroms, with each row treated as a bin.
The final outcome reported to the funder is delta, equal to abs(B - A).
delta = 7.1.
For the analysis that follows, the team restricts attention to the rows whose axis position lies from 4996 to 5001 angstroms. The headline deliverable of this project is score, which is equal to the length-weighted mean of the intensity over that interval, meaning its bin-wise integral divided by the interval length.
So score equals 10.1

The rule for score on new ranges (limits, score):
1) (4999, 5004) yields 9.4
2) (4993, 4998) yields 11.6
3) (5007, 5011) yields 11.2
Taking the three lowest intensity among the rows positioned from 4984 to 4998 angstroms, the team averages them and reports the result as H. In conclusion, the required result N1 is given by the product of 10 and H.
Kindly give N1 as 106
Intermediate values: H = 10.6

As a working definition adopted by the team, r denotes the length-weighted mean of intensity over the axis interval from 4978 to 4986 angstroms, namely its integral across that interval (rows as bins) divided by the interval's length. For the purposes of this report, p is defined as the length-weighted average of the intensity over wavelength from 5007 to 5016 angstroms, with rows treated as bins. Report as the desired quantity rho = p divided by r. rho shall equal 1.00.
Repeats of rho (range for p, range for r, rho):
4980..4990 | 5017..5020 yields 0.98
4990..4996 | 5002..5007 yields 1.23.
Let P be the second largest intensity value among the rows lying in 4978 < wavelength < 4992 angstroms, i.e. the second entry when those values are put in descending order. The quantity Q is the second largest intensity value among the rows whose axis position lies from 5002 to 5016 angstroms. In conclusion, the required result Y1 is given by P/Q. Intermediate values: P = 12.17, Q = 11.32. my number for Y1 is 1.08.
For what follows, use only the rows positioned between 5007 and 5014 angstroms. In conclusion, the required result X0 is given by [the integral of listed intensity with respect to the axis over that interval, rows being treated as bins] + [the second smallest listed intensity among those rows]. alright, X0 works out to 82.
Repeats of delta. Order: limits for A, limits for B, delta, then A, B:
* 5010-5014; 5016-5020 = 6.6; 37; 43.9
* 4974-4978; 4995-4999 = 5.4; 49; 43.5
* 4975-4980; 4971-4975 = 3.4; 54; 51.0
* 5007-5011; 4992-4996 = 0.6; 45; 45.4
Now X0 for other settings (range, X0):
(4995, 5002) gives 79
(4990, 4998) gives 104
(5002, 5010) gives 92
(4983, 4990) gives 88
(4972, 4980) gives 103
